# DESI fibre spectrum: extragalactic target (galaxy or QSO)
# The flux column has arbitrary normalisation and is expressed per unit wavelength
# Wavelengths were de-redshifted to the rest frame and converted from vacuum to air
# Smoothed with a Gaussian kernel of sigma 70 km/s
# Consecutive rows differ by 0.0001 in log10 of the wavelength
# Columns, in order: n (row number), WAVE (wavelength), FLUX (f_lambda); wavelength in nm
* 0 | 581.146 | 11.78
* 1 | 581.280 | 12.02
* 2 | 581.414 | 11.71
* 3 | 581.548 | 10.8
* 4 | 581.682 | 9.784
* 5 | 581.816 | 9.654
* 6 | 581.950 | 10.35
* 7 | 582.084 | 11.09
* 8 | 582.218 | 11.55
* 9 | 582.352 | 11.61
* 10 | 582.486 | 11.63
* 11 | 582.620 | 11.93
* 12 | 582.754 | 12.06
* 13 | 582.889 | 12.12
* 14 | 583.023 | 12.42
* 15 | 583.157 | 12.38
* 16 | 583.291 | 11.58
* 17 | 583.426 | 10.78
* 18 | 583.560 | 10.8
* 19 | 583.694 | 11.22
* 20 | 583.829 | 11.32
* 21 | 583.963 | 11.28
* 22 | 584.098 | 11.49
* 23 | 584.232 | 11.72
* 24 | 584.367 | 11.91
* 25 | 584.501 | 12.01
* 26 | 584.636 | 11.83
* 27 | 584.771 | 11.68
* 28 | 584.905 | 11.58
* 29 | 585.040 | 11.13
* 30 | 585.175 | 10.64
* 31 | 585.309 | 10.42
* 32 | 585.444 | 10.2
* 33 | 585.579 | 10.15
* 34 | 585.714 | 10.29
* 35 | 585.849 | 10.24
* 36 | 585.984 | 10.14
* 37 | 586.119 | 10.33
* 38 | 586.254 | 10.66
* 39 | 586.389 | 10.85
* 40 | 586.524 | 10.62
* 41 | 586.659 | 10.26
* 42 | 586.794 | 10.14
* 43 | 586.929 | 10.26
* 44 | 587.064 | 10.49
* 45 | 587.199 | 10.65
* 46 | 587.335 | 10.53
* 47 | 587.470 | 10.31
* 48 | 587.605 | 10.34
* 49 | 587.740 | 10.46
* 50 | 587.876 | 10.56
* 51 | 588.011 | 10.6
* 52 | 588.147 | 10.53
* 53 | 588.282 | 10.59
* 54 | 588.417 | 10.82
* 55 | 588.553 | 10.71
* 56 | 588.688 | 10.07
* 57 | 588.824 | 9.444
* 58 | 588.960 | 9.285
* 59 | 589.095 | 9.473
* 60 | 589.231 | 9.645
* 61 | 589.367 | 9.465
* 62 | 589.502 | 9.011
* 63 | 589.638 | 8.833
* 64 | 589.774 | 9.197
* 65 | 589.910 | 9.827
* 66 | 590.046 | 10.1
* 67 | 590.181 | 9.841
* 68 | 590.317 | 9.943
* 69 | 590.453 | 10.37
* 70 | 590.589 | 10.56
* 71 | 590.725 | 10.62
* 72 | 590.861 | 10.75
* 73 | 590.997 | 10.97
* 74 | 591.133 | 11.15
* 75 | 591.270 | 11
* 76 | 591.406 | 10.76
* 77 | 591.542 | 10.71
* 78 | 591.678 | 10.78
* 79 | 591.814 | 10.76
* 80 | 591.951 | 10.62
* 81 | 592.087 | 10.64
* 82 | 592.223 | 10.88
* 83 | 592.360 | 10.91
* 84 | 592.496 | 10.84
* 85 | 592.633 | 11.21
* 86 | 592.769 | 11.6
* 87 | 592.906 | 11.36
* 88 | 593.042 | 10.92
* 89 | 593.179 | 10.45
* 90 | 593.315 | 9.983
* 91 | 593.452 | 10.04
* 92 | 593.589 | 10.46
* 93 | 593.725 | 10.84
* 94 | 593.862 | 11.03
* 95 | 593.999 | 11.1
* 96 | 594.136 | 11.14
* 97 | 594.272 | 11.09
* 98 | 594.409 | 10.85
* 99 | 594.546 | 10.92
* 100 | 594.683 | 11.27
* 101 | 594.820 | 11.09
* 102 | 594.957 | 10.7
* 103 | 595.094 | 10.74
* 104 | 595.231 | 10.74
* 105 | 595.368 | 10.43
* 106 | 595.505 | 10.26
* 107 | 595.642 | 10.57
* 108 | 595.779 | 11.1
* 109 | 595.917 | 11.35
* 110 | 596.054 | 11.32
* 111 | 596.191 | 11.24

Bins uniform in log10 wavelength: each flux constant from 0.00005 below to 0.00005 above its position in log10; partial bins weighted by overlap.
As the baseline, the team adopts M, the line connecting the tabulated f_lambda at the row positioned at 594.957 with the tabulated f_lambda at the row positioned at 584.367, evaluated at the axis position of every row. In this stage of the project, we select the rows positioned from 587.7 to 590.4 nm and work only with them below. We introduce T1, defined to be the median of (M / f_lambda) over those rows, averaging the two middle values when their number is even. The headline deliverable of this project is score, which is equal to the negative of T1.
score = -1.14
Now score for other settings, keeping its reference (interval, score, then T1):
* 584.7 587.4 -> -1.12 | 1.12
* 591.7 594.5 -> -1.00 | 1.00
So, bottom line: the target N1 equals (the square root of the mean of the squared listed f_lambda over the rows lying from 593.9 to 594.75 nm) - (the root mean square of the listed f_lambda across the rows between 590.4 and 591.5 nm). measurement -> 0.29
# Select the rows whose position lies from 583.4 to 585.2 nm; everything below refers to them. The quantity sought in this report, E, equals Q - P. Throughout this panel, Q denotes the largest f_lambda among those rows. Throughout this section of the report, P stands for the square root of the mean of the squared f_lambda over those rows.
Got 0.62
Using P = 11.4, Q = 12.01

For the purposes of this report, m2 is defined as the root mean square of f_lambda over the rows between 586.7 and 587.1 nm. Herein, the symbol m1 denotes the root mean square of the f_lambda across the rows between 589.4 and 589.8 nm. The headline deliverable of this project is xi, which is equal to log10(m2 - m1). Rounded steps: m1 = 9.0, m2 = 10.3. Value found 0.11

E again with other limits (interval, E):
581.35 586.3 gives 1.25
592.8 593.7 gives 0.81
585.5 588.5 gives 0.40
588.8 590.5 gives 0.79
